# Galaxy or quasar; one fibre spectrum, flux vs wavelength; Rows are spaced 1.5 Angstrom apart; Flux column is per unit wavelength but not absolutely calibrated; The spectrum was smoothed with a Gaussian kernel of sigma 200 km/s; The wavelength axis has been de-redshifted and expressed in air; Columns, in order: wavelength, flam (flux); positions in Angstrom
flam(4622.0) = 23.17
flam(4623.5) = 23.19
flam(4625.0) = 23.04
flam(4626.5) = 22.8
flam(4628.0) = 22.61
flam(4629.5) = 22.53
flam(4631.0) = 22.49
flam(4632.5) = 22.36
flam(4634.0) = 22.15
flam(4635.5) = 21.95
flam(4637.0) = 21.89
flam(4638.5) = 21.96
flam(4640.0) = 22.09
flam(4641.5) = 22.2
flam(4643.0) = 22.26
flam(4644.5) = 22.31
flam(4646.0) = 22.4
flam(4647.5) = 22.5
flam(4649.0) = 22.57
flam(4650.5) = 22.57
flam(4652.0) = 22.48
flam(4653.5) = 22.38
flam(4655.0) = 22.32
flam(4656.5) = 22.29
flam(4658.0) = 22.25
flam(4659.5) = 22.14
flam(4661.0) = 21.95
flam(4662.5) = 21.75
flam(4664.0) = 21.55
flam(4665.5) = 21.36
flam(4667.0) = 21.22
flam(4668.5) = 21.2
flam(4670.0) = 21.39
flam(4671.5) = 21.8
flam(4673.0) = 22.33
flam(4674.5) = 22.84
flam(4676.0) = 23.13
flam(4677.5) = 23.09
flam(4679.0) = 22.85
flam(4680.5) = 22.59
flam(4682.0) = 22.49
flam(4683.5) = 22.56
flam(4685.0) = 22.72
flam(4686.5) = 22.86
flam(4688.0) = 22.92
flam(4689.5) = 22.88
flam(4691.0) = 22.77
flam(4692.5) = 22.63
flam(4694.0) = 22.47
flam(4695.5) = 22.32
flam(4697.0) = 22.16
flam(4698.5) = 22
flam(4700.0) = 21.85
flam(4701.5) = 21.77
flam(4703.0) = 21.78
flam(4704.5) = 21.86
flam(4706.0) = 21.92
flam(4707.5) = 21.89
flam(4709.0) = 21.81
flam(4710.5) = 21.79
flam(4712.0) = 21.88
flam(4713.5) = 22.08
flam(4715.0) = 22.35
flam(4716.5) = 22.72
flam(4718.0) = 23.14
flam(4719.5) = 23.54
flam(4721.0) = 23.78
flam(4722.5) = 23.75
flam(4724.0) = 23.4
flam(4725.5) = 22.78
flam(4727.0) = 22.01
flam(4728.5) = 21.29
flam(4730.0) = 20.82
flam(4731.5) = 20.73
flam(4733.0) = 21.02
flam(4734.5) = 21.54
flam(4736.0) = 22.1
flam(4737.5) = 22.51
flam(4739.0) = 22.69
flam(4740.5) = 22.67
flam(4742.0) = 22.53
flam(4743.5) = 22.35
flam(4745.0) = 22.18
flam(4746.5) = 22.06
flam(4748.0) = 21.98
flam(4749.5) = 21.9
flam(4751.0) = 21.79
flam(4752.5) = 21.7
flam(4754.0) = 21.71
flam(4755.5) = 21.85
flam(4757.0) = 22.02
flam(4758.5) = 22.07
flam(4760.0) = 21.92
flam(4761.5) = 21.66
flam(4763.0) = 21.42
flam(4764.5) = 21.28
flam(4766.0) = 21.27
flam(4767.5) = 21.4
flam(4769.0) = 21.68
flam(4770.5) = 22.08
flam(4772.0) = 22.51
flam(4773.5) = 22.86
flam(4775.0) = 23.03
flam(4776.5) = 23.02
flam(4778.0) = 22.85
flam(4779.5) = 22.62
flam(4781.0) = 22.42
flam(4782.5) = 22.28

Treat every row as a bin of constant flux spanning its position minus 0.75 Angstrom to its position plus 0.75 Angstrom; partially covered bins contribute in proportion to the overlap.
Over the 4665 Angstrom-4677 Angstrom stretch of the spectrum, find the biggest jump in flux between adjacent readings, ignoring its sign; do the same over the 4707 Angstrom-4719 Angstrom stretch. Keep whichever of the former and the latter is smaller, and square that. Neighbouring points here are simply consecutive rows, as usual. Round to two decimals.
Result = 0.18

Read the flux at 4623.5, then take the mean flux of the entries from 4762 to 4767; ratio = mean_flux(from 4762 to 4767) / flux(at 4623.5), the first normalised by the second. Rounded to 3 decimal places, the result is 0.920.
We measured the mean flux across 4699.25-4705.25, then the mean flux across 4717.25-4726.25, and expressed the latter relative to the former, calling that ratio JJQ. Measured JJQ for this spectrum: 1.07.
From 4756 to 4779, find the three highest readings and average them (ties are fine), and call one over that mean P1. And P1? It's 0.0435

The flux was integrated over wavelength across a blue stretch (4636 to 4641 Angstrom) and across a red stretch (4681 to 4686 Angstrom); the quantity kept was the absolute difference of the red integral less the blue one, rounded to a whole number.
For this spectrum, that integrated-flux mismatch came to 3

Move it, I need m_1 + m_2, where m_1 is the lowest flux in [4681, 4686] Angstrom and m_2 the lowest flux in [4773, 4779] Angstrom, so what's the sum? 45.3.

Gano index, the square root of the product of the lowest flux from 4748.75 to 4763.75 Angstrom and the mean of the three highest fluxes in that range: 21.7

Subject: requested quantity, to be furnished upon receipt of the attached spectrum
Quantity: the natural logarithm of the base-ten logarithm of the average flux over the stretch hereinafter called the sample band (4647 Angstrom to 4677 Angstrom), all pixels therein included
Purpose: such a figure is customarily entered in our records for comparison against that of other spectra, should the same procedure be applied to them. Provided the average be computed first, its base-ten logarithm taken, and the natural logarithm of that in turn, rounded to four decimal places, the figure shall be 0.2960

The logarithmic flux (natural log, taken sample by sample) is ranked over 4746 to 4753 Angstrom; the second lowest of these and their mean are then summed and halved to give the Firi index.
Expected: 3.08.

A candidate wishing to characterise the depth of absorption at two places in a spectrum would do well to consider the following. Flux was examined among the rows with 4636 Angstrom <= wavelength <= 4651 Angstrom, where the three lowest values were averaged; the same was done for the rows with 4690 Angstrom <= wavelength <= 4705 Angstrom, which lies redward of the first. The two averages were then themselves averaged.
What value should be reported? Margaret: 21.9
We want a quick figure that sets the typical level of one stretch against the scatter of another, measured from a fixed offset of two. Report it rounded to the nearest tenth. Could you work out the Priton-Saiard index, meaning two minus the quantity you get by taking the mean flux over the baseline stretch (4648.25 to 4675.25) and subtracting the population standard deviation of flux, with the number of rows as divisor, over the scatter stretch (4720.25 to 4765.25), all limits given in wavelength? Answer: -19.3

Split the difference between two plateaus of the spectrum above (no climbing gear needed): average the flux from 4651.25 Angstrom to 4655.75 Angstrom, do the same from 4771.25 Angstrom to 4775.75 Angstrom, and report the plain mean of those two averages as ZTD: 22.6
